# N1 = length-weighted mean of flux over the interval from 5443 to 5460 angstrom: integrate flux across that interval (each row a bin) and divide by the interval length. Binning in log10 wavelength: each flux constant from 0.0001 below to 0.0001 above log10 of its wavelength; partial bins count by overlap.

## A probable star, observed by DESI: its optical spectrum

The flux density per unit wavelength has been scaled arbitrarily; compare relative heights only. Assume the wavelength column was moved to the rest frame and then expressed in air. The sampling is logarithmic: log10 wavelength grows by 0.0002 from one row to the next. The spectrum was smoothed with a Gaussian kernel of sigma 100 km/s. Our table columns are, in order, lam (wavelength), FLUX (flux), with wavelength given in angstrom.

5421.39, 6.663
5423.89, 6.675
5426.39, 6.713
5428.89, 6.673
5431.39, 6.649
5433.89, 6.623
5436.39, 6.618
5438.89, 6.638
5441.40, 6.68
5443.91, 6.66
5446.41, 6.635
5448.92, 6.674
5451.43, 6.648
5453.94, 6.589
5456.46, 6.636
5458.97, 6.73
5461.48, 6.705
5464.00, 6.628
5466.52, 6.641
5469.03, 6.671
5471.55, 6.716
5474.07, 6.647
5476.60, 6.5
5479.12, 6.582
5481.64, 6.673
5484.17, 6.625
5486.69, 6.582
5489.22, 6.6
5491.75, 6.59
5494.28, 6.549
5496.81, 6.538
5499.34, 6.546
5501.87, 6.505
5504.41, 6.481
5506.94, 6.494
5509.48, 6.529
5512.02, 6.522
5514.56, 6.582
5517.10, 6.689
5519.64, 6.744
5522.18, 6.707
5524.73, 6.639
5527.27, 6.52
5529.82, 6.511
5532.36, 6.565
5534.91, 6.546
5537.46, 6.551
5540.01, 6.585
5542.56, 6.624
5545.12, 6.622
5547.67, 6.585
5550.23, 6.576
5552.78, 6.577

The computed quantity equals 6.65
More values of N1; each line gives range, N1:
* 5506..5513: 6.51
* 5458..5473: 6.68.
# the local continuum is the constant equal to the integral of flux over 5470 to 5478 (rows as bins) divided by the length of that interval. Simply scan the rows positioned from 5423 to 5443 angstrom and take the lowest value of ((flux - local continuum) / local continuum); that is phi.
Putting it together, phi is 0.000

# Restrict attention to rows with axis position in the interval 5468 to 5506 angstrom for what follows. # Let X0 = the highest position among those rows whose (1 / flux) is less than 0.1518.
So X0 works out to 5491.75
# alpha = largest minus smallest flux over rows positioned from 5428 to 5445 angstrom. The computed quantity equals 0.06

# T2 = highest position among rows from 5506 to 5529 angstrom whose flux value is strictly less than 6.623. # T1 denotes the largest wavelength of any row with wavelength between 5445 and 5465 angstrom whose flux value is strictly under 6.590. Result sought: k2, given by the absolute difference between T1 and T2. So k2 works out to 73.3 angstrom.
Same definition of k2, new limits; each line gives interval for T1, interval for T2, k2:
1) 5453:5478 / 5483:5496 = 17.7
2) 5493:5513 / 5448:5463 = 58.1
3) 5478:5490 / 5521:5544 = 53.3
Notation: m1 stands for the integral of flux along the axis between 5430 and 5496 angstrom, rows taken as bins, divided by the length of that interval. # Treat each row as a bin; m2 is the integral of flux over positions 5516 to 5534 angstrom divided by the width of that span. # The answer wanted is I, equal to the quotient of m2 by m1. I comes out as 0.999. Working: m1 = 6.63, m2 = 6.62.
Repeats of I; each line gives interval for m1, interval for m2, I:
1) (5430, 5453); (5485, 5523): 0.989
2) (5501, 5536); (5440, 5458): 1.011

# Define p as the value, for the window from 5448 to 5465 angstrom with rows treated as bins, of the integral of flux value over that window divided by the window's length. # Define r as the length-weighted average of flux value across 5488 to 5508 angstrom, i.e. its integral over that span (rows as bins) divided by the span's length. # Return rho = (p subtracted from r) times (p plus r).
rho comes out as -1.6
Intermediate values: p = 6.66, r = 6.54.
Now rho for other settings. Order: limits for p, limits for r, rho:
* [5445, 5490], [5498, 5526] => -0.7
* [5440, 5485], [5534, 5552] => -0.8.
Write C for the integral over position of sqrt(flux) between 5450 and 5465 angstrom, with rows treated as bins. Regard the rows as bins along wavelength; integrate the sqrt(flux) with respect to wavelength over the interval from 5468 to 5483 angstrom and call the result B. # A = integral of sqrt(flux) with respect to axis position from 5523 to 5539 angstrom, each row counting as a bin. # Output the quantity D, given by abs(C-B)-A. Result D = -40.9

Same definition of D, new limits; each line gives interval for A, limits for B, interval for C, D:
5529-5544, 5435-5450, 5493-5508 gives -38.1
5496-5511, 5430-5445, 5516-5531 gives -38.2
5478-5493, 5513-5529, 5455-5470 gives -36.1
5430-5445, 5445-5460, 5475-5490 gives -38.5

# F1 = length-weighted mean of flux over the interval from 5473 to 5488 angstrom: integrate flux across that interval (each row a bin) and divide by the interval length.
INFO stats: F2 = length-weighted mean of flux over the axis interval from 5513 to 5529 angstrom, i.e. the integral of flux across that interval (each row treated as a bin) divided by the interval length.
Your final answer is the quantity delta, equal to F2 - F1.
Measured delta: 0.04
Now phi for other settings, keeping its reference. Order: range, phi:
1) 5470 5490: -0.018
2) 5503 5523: -0.021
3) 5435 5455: -0.004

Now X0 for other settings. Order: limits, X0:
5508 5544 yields 5542.56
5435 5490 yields 5489.22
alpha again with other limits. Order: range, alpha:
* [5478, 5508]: 0.19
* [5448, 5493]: 0.23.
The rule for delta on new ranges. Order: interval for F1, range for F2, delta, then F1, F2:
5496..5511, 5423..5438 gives 0.15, 6.51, 6.661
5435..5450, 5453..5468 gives 0.00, 6.65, 6.657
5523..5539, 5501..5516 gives -0.04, 6.56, 6.518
